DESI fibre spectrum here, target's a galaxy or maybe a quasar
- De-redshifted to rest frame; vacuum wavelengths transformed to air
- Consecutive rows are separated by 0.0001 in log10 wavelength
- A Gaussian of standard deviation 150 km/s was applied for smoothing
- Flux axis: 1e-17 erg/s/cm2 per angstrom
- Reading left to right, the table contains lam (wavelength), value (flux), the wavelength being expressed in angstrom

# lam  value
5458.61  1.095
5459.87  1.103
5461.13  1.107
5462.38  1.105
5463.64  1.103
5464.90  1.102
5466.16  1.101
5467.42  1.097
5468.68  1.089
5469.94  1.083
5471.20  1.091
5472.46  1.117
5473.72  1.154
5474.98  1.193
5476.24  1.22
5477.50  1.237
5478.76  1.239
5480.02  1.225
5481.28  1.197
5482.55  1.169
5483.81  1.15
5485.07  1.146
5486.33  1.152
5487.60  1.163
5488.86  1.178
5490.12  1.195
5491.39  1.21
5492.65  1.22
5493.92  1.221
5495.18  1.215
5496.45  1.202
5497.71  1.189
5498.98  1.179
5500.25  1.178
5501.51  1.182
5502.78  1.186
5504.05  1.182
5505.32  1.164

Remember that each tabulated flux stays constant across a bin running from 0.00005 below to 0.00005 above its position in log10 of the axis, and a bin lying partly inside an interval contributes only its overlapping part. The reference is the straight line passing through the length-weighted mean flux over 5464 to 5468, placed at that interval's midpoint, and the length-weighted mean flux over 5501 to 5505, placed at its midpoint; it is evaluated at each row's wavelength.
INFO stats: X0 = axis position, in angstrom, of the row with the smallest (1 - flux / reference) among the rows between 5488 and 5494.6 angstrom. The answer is 5492.65 angstrom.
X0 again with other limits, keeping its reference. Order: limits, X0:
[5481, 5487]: 5481.28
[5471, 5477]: 5476.24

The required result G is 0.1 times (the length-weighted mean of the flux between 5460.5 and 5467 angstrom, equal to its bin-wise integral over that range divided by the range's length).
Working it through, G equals 0.110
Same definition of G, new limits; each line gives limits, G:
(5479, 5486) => 0.118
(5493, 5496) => 0.122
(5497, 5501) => 0.118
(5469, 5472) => 0.109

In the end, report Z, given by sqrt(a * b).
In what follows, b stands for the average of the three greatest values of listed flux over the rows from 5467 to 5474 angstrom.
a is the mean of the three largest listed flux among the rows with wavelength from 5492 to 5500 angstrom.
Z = 1.170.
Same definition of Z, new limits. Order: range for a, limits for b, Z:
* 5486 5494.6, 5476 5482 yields 1.225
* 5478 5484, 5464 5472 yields 1.159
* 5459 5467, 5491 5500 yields 1.160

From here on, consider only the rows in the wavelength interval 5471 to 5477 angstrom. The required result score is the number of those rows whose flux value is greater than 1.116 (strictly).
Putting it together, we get 4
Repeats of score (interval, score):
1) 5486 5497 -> 9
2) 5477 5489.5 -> 10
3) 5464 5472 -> 0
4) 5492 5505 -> 10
